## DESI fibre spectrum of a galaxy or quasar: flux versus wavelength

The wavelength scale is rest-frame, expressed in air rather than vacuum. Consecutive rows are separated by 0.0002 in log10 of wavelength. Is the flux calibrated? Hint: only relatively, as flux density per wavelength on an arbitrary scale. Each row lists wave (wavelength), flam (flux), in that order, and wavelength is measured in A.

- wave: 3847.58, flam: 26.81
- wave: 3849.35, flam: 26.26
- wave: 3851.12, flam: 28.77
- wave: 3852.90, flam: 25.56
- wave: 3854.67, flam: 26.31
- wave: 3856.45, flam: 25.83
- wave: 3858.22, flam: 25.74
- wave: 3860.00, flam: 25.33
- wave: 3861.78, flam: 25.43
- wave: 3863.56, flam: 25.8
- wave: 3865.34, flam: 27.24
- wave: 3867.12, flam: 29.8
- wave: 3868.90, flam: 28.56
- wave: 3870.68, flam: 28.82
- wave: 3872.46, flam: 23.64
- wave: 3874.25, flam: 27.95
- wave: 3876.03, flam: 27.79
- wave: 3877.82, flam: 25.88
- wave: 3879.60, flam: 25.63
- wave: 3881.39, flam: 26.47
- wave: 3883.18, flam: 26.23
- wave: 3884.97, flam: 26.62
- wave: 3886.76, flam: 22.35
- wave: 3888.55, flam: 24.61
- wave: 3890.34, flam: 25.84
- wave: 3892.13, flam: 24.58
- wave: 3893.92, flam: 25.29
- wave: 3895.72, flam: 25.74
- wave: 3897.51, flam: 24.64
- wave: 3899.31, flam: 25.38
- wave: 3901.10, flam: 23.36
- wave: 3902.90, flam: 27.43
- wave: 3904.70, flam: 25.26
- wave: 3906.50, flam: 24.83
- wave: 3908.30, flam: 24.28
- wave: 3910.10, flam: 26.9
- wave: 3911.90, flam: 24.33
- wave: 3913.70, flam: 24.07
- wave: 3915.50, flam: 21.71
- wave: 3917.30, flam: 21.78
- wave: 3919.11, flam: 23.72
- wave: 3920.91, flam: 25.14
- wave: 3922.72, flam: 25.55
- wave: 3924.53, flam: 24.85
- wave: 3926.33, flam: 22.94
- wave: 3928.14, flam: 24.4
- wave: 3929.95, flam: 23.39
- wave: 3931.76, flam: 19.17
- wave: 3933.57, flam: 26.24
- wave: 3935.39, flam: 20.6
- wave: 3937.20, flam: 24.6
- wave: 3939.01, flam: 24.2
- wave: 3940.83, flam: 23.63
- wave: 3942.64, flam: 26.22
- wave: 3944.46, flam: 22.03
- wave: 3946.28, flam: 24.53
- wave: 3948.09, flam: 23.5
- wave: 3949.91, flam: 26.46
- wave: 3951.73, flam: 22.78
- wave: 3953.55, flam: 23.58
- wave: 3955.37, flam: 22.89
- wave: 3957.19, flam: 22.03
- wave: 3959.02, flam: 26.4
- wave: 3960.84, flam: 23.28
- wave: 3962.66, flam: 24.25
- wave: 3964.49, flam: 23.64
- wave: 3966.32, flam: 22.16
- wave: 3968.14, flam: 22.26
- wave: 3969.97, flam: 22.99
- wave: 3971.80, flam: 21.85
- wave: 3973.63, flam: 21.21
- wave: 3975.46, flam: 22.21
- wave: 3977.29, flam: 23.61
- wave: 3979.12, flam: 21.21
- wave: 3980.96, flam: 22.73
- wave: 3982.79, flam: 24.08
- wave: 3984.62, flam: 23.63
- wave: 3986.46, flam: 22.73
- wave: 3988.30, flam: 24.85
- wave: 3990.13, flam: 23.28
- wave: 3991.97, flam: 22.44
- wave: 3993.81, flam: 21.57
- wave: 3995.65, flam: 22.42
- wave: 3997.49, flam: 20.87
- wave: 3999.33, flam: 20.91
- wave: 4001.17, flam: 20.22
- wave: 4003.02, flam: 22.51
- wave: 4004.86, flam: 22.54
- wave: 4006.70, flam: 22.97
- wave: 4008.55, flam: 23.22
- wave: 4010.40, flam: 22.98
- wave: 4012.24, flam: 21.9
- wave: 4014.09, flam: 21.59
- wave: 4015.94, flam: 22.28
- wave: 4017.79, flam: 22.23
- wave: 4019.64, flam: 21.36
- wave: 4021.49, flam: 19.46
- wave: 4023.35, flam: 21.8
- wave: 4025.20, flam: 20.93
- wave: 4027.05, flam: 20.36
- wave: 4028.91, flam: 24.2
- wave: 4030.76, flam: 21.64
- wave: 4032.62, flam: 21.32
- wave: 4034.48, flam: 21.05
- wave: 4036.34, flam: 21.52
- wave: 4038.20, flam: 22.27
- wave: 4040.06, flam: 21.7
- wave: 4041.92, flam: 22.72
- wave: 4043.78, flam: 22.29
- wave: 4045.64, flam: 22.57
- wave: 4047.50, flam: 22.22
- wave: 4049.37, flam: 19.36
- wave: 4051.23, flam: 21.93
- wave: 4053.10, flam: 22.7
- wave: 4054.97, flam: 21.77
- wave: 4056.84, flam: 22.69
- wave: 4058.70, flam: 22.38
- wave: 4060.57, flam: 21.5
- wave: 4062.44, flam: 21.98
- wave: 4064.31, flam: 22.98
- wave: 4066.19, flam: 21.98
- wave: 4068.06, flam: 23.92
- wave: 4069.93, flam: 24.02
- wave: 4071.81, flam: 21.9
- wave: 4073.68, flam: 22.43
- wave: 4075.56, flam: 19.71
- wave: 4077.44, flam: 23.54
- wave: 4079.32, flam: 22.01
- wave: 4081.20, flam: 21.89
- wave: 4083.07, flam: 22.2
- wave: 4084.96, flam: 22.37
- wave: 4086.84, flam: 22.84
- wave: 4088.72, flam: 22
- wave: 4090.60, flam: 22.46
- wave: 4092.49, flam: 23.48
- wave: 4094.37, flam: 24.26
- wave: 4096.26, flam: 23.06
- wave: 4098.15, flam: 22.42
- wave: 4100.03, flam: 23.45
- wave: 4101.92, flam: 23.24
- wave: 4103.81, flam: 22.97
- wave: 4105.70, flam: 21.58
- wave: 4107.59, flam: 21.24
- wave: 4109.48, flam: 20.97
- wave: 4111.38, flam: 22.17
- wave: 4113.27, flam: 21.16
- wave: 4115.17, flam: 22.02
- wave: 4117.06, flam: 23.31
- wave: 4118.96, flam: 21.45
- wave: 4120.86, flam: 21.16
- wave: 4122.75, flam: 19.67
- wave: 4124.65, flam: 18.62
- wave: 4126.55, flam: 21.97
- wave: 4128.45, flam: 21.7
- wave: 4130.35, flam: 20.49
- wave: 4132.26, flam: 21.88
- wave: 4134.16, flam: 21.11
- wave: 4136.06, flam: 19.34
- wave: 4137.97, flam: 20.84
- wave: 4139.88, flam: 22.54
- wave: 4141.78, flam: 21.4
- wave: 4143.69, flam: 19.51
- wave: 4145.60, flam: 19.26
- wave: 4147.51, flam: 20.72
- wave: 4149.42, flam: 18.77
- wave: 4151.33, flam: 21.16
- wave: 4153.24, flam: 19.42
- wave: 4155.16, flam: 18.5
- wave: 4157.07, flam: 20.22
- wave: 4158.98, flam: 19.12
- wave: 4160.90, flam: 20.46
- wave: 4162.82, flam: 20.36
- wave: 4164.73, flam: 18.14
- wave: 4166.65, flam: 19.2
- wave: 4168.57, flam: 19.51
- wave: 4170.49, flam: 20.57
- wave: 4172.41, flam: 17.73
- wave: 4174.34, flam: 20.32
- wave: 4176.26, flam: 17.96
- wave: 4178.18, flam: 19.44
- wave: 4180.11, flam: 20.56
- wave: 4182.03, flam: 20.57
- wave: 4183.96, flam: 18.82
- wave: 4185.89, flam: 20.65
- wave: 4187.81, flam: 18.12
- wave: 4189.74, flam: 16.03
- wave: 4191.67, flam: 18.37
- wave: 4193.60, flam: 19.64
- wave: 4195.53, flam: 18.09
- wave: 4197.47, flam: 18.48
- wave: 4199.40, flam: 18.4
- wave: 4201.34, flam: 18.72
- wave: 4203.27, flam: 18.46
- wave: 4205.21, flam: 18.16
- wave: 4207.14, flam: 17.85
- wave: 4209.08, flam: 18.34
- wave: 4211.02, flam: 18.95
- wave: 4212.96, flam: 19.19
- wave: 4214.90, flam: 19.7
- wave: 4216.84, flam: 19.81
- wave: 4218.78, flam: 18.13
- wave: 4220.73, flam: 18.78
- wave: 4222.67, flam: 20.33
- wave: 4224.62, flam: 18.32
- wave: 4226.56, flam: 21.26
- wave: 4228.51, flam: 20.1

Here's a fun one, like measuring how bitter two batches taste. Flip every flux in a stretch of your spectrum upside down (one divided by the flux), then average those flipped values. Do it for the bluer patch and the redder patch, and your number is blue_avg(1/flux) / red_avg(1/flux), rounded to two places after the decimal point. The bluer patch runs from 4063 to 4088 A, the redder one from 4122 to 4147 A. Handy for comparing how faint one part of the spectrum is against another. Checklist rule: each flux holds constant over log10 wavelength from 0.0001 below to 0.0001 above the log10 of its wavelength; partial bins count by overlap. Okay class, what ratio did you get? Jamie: 0.92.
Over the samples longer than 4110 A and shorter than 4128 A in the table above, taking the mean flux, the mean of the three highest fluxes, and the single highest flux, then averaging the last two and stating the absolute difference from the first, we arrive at 1.6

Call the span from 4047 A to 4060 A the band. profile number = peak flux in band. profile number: 22.7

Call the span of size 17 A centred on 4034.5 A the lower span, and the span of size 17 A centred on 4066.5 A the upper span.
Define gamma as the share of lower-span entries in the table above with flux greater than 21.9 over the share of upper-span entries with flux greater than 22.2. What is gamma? 0.60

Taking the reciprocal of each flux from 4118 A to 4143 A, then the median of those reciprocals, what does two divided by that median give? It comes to 42.3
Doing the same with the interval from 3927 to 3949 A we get 47.8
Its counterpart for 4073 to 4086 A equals 44.4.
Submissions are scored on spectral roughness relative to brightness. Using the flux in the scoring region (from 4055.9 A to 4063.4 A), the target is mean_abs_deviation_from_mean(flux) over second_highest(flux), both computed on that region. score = 0.018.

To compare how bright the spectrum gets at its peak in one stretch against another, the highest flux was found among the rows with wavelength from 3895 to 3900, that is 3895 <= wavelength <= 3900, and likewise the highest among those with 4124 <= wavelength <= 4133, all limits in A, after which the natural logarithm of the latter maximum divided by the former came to -0.16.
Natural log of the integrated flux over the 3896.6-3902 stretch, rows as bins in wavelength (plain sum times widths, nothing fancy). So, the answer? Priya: 4.88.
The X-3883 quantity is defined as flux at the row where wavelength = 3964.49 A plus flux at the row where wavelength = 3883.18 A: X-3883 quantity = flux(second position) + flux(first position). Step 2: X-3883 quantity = 50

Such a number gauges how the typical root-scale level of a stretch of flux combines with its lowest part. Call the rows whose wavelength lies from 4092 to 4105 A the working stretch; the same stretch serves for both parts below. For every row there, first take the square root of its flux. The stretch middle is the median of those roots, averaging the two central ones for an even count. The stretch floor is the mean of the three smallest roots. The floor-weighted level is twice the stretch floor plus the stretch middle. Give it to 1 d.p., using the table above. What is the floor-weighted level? 14.4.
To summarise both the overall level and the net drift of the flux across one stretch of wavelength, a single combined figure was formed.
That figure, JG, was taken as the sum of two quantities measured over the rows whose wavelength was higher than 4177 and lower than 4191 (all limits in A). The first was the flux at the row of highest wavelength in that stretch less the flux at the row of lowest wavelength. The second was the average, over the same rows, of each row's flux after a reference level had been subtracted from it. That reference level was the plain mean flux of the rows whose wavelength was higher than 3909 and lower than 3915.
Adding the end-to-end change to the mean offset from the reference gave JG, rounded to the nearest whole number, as -9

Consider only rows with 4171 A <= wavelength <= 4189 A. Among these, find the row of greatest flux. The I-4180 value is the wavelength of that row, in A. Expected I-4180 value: 4185.89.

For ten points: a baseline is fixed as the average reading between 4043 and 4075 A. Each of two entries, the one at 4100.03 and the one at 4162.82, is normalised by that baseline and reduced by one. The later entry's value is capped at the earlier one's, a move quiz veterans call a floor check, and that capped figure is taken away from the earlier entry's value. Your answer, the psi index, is 0.139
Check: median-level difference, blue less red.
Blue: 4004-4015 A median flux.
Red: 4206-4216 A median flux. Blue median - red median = 3.8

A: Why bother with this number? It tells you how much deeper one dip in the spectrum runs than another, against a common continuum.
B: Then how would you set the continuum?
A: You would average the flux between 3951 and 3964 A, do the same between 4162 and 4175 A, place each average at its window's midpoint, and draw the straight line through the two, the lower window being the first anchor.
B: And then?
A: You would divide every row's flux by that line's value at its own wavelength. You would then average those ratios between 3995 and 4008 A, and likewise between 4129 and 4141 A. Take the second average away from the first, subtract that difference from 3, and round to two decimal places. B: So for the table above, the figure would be 3.09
